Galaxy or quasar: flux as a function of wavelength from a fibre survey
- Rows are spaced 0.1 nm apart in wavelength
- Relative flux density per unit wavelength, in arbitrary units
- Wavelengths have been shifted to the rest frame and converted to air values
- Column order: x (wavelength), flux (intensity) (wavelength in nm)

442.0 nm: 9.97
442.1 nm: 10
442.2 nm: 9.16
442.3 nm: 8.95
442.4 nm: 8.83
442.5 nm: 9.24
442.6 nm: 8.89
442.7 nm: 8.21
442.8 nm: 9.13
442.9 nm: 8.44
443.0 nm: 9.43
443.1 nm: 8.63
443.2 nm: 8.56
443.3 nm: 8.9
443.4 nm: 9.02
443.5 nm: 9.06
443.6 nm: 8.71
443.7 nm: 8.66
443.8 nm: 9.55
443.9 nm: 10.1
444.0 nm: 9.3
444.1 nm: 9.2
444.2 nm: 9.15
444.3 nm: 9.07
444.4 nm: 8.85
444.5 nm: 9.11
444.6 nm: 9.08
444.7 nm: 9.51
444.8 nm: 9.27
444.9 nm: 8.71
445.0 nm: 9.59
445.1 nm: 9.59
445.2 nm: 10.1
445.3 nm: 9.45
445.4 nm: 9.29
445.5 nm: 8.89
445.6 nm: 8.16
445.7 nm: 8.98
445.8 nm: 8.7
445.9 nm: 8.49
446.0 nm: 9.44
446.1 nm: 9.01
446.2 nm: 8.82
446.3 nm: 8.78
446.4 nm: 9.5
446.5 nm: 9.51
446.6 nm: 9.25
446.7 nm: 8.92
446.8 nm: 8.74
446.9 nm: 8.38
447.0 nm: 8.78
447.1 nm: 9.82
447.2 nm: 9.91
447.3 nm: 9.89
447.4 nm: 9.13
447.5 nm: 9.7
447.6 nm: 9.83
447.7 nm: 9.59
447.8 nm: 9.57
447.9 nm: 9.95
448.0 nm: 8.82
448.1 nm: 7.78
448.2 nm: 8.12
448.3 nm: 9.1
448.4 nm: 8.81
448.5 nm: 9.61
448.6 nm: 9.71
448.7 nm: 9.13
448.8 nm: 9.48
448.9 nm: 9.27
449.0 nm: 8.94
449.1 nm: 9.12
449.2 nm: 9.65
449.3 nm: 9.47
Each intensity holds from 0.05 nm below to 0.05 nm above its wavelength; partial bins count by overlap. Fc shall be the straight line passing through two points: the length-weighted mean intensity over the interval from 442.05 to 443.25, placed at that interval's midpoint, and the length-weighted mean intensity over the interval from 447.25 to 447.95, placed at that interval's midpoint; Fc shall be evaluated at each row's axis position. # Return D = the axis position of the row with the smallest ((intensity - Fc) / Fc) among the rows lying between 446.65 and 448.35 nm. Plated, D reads 448.1 nm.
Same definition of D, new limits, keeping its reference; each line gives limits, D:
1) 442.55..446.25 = 445.6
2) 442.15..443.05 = 442.7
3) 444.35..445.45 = 444.9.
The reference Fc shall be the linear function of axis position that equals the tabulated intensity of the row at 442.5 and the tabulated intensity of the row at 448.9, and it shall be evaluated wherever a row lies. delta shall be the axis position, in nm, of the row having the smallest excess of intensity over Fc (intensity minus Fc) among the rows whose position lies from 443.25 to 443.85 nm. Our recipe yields 443.7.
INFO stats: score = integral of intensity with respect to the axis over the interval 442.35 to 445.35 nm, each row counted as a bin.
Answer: 27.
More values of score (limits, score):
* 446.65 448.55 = 17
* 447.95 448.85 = 8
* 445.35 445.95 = 5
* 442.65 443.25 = 5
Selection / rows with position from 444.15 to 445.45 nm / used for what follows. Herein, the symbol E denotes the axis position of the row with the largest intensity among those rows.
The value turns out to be 445.2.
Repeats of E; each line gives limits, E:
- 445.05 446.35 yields 445.2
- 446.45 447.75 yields 447.2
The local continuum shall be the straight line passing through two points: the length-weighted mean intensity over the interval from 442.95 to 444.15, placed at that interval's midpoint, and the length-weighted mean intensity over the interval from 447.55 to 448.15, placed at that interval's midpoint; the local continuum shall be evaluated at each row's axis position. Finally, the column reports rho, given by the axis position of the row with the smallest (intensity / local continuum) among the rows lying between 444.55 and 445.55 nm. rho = 444.9 nm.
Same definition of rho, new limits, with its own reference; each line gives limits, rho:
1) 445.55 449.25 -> 448.1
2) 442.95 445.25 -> 443.2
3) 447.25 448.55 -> 448.1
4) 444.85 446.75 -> 445.6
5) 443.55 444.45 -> 443.7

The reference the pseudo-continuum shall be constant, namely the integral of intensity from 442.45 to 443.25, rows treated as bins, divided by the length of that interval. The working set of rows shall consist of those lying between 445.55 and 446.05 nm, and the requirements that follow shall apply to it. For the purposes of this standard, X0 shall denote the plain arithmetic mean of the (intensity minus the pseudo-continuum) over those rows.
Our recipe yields -0.1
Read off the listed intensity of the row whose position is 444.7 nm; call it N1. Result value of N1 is 9.51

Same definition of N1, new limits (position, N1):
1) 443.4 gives 9.02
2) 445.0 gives 9.59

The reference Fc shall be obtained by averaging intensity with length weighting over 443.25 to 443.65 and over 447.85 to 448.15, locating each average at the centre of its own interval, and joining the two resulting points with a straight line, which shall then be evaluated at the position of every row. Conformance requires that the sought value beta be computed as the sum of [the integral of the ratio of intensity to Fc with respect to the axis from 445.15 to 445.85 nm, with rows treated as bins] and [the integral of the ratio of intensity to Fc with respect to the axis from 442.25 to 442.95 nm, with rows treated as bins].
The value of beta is 1.41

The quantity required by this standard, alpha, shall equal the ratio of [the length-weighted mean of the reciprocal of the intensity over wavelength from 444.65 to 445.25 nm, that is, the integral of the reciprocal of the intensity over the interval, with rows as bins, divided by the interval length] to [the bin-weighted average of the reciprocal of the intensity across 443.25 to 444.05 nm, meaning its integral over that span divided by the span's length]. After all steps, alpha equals 0.97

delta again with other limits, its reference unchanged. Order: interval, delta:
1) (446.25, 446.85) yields 446.8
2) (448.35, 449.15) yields 448.4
